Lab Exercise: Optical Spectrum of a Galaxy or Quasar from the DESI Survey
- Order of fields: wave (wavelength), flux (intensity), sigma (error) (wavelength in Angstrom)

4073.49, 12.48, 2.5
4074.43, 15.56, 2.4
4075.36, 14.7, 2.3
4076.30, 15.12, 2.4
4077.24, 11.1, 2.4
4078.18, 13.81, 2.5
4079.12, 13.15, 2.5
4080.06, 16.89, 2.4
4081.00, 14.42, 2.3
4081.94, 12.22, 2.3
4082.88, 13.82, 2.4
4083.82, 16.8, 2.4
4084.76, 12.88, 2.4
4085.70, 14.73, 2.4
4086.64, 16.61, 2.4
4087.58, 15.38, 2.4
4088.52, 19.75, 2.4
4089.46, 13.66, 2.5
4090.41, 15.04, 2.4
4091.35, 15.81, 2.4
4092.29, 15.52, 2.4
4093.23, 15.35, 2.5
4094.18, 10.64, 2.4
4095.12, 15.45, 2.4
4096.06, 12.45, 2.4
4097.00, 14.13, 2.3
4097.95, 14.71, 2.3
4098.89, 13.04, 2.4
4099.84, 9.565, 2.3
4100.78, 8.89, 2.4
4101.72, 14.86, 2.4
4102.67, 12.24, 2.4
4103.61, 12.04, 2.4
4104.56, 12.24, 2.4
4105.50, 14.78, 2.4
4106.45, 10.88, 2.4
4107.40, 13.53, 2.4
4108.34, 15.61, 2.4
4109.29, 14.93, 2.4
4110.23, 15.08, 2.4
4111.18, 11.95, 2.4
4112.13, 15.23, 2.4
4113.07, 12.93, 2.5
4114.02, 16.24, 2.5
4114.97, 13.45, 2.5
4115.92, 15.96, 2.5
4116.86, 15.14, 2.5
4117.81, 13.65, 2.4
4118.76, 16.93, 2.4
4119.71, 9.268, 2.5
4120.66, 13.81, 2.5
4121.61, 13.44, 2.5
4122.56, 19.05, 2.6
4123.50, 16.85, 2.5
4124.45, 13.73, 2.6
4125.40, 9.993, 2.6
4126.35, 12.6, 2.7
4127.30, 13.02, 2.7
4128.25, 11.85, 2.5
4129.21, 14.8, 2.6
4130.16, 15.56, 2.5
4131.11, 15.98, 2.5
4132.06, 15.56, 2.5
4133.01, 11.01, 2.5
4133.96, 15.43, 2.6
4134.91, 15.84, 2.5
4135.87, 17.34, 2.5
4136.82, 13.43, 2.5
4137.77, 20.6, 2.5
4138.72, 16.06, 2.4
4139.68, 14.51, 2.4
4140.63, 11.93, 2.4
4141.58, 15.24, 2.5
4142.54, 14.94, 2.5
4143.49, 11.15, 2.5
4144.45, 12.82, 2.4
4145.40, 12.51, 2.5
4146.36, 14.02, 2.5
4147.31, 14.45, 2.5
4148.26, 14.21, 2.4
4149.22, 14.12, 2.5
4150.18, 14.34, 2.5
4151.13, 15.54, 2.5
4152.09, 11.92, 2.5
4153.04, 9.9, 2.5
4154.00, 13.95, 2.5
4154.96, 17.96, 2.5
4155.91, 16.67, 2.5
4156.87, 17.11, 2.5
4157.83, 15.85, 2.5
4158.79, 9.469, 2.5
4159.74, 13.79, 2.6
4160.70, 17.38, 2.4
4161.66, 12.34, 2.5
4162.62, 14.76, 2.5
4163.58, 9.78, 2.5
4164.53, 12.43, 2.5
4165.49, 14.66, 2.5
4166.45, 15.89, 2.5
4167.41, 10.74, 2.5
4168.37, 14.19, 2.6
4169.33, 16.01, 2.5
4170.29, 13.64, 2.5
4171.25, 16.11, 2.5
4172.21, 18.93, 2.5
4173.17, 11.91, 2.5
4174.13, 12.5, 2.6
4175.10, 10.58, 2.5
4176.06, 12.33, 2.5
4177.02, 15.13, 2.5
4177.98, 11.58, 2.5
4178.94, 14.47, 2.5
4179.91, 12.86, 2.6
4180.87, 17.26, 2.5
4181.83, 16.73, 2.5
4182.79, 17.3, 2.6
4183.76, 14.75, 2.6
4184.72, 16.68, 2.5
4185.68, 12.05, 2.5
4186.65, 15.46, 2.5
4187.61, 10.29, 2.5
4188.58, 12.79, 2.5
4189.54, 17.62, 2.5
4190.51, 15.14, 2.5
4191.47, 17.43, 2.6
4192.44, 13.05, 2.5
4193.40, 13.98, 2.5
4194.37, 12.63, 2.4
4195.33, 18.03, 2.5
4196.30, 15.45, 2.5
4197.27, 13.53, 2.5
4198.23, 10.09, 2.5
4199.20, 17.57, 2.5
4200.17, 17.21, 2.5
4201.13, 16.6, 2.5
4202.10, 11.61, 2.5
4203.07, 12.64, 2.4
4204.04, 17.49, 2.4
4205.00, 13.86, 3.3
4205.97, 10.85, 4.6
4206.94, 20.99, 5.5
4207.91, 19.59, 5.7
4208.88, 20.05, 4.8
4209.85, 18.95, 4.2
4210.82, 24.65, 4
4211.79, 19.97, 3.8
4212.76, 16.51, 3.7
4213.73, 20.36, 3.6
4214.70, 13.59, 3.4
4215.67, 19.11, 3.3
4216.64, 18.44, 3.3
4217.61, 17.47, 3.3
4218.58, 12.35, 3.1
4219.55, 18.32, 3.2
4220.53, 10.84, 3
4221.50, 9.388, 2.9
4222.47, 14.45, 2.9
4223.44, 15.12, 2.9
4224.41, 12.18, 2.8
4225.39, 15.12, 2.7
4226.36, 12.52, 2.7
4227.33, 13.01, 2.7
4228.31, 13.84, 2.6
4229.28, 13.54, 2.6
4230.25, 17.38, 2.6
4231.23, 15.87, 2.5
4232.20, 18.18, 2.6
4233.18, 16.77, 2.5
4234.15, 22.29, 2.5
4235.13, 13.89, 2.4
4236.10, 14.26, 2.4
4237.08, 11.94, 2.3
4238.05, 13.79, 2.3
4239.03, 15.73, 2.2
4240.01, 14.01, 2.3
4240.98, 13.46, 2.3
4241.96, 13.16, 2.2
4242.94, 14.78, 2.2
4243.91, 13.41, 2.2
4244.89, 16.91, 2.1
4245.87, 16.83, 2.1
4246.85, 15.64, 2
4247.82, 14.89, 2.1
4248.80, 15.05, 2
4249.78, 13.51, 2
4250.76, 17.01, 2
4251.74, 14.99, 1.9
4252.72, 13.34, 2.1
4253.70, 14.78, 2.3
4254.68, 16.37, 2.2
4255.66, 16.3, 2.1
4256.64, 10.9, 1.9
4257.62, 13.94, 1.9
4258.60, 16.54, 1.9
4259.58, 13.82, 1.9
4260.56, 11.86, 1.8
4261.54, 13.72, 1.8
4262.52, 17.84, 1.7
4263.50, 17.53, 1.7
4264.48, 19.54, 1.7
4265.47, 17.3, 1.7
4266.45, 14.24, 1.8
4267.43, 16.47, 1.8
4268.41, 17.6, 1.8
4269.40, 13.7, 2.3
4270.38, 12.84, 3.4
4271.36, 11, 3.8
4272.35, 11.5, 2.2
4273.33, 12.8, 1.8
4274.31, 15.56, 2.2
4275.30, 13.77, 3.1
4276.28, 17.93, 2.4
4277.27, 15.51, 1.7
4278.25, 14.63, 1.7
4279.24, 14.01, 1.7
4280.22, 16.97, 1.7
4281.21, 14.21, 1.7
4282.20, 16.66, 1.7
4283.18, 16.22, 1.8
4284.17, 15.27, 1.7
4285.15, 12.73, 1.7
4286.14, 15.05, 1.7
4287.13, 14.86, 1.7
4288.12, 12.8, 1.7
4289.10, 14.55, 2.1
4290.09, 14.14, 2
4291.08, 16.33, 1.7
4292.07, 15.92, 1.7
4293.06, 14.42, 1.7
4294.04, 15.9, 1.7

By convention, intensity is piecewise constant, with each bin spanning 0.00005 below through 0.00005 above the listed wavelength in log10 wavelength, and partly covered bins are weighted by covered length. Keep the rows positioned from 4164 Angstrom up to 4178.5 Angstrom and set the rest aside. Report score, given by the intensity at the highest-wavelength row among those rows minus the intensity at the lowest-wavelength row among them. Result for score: -1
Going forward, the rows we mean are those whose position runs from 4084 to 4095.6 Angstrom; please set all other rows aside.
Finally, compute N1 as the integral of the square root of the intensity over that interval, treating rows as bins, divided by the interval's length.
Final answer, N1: 3.88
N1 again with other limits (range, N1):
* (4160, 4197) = 3.77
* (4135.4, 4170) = 3.76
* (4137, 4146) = 3.78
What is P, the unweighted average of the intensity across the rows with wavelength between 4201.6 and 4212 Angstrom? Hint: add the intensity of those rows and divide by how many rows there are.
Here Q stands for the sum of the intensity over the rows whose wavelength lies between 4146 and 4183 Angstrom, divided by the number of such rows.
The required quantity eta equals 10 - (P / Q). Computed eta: 8.78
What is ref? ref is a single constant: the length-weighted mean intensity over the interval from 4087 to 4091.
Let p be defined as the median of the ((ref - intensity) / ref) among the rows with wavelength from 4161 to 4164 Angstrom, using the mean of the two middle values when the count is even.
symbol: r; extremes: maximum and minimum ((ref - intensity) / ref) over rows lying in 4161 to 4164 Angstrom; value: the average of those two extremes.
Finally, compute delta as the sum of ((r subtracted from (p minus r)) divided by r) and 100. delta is 99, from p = 0.23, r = 0.23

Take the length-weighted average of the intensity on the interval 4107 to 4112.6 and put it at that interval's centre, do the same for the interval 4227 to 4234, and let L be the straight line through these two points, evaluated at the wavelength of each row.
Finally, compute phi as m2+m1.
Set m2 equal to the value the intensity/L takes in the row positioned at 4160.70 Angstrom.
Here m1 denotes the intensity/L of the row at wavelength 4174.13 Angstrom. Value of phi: 1.98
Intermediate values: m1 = 0.82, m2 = 1.16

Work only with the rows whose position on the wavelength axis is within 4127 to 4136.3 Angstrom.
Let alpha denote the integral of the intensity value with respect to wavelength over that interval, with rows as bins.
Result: 136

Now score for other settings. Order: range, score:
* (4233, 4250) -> -3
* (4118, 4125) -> -3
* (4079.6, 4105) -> -5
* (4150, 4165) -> -2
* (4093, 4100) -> -6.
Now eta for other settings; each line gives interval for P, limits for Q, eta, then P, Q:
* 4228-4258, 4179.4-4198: 8.99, 15.1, 14.9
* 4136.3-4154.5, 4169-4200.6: 9.04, 14.0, 14.6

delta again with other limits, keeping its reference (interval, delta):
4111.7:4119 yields 99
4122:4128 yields 100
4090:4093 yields 99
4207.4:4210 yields 99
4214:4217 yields 104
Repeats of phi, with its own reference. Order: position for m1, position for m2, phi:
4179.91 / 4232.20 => 1.98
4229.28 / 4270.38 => 1.64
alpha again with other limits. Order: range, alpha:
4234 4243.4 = 136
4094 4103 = 114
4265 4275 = 143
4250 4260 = 148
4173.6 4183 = 131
